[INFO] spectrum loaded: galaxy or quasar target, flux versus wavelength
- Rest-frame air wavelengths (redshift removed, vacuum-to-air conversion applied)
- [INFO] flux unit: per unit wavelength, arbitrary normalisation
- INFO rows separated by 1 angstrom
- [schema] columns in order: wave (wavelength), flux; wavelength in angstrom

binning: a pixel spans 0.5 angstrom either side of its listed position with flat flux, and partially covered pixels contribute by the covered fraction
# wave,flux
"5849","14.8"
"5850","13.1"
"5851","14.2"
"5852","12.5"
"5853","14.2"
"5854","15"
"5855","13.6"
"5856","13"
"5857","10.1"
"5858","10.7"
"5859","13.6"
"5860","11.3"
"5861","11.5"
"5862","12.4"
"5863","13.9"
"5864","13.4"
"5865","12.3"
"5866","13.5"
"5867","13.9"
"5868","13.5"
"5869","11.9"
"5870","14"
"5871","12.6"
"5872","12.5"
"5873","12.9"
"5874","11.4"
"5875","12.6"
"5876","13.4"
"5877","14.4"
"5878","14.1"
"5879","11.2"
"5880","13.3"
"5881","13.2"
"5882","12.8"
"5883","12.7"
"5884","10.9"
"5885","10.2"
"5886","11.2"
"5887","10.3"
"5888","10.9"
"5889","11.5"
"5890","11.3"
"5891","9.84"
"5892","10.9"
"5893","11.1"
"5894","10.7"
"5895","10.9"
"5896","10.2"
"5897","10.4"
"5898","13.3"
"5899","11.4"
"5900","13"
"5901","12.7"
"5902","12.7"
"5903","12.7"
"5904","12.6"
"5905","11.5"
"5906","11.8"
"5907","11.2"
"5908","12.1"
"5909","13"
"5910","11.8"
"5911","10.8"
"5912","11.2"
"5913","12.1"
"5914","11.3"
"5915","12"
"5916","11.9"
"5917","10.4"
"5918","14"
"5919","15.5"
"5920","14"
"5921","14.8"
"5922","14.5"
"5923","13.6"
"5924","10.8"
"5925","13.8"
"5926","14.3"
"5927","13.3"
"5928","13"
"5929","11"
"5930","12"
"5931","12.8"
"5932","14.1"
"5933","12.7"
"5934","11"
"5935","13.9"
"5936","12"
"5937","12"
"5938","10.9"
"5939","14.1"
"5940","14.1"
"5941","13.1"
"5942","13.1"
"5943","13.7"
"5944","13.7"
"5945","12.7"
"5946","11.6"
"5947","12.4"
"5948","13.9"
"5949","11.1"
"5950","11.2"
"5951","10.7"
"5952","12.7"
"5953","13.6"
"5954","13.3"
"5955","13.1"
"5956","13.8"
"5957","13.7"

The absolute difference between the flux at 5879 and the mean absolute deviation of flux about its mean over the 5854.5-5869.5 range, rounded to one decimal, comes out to 10.2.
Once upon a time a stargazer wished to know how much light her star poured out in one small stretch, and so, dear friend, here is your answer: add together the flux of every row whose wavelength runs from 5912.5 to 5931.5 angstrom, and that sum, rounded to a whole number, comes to 245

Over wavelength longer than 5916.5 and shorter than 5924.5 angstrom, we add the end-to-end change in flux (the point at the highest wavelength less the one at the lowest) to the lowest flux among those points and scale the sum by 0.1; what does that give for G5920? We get 1.08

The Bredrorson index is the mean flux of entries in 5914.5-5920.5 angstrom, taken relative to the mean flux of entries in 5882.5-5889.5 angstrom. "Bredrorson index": 1.17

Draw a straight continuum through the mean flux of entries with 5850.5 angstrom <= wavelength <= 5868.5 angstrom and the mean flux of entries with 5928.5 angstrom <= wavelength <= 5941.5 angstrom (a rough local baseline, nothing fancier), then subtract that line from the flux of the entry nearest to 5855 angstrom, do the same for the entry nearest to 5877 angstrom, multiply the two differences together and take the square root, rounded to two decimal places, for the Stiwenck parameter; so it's 1.01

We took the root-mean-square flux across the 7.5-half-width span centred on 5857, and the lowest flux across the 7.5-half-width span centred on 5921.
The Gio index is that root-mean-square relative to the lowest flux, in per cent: 124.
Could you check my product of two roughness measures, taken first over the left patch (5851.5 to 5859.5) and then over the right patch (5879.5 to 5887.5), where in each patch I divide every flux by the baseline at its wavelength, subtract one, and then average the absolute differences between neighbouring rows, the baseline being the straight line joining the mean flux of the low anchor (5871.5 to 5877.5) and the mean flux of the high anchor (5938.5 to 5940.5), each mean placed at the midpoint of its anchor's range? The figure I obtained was 0.0069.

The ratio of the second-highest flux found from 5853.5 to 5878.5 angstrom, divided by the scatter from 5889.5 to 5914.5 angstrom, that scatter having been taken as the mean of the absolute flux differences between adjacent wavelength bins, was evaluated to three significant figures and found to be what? 18.1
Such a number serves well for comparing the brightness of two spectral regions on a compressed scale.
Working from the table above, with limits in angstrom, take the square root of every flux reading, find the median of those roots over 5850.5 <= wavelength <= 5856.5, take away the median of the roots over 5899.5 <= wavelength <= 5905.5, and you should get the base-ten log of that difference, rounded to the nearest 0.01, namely -0.78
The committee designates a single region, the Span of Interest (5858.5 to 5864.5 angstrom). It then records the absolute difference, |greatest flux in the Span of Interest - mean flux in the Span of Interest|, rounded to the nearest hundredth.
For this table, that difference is 1.22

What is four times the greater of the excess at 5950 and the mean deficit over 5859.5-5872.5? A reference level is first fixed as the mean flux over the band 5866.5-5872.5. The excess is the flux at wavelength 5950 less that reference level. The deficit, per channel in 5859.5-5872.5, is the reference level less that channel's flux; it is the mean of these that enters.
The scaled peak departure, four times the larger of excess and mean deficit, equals 1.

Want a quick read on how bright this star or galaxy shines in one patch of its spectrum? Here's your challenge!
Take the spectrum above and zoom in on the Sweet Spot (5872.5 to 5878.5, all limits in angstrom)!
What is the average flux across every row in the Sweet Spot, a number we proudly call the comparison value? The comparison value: 13.1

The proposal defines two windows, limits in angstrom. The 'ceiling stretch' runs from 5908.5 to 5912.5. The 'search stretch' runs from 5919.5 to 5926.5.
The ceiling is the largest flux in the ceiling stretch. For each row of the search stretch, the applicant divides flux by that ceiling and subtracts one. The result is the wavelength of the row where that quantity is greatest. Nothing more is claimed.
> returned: 5921 angstrom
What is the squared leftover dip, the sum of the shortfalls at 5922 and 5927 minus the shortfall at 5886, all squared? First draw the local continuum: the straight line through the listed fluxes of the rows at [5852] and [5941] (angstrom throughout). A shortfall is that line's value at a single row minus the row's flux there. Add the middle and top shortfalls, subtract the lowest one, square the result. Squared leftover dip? 11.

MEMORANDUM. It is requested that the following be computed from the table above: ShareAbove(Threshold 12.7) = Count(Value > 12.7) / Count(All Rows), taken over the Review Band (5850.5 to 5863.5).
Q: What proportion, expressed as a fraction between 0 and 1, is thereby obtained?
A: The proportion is 0.54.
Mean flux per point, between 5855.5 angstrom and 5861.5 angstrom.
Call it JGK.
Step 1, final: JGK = 11.7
